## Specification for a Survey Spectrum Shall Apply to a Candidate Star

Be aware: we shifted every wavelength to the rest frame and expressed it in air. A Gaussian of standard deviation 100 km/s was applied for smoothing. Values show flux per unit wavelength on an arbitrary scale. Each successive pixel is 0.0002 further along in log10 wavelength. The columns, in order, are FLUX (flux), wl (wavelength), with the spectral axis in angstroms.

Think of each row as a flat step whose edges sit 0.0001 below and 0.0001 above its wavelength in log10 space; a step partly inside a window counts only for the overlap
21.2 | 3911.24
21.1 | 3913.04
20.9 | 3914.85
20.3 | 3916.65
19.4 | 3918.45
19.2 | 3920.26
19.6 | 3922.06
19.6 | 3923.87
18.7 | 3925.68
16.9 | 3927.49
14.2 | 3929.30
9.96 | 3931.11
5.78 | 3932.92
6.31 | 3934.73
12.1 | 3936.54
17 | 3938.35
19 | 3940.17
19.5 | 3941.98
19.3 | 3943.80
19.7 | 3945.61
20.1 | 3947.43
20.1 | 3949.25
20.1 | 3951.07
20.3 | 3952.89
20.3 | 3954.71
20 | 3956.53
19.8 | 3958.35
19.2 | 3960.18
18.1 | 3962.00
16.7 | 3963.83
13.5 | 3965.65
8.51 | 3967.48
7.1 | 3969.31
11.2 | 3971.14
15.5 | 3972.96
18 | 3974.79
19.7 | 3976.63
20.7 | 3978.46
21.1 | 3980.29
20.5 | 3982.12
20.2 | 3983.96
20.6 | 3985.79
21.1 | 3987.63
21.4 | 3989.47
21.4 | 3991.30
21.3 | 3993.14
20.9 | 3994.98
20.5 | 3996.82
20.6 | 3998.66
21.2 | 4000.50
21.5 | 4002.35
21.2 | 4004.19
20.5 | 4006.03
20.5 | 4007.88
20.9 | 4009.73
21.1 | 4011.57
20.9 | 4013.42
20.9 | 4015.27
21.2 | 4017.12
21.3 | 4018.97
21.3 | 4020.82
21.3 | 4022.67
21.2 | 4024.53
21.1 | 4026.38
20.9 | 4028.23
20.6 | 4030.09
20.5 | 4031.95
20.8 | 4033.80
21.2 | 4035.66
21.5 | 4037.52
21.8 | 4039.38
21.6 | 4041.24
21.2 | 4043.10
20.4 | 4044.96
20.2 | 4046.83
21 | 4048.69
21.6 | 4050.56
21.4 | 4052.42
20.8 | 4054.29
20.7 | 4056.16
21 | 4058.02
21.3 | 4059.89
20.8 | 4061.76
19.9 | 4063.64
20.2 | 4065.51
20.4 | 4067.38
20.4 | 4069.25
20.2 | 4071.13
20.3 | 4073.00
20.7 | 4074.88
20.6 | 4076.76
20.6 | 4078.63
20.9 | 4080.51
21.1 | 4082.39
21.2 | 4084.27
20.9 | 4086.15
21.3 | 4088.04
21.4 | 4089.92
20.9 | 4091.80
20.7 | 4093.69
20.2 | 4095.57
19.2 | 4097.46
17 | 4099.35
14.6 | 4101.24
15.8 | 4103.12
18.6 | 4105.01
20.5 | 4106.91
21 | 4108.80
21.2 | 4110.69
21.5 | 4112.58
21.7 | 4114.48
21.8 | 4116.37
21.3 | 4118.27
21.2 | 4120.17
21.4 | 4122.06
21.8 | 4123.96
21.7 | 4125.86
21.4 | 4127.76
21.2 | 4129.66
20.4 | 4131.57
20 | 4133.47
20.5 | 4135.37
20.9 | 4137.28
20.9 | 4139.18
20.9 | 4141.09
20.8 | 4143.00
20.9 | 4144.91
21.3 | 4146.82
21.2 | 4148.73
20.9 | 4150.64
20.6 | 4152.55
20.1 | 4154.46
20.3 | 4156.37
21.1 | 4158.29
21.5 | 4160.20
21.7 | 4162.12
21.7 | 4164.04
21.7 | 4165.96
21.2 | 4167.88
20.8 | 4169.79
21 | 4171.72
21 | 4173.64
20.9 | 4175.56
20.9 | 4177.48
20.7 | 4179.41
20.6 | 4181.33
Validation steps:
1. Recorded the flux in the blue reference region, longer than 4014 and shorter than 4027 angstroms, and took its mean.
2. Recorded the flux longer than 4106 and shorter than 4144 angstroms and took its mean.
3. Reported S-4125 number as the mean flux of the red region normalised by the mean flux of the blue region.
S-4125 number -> 1.00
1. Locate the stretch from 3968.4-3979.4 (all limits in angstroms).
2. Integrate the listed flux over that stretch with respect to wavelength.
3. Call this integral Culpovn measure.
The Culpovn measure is 169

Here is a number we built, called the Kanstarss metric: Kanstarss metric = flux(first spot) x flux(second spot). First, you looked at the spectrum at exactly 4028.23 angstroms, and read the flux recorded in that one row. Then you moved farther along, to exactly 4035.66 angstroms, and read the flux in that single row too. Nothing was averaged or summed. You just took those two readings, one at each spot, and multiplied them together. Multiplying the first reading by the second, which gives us 443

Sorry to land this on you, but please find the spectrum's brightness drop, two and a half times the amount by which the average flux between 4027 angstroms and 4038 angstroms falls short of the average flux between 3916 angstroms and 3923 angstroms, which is -3.2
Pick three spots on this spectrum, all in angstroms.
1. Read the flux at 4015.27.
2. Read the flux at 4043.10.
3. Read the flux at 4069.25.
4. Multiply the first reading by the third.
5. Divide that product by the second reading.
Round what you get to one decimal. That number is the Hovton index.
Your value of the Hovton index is 20.1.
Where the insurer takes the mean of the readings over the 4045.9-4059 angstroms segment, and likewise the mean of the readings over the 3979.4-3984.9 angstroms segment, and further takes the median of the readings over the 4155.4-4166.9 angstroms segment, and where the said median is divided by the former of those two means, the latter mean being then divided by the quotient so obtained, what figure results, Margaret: 20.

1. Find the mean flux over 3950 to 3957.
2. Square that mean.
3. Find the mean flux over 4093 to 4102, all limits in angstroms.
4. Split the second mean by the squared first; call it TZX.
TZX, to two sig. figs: 0.045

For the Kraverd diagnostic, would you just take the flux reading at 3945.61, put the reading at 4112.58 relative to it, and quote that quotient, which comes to 1.09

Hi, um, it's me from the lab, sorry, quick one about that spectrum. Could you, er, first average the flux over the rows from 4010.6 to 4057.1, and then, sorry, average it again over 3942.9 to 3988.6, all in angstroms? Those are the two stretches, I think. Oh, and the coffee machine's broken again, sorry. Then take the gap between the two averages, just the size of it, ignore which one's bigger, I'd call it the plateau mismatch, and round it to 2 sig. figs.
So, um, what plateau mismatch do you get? 3.0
